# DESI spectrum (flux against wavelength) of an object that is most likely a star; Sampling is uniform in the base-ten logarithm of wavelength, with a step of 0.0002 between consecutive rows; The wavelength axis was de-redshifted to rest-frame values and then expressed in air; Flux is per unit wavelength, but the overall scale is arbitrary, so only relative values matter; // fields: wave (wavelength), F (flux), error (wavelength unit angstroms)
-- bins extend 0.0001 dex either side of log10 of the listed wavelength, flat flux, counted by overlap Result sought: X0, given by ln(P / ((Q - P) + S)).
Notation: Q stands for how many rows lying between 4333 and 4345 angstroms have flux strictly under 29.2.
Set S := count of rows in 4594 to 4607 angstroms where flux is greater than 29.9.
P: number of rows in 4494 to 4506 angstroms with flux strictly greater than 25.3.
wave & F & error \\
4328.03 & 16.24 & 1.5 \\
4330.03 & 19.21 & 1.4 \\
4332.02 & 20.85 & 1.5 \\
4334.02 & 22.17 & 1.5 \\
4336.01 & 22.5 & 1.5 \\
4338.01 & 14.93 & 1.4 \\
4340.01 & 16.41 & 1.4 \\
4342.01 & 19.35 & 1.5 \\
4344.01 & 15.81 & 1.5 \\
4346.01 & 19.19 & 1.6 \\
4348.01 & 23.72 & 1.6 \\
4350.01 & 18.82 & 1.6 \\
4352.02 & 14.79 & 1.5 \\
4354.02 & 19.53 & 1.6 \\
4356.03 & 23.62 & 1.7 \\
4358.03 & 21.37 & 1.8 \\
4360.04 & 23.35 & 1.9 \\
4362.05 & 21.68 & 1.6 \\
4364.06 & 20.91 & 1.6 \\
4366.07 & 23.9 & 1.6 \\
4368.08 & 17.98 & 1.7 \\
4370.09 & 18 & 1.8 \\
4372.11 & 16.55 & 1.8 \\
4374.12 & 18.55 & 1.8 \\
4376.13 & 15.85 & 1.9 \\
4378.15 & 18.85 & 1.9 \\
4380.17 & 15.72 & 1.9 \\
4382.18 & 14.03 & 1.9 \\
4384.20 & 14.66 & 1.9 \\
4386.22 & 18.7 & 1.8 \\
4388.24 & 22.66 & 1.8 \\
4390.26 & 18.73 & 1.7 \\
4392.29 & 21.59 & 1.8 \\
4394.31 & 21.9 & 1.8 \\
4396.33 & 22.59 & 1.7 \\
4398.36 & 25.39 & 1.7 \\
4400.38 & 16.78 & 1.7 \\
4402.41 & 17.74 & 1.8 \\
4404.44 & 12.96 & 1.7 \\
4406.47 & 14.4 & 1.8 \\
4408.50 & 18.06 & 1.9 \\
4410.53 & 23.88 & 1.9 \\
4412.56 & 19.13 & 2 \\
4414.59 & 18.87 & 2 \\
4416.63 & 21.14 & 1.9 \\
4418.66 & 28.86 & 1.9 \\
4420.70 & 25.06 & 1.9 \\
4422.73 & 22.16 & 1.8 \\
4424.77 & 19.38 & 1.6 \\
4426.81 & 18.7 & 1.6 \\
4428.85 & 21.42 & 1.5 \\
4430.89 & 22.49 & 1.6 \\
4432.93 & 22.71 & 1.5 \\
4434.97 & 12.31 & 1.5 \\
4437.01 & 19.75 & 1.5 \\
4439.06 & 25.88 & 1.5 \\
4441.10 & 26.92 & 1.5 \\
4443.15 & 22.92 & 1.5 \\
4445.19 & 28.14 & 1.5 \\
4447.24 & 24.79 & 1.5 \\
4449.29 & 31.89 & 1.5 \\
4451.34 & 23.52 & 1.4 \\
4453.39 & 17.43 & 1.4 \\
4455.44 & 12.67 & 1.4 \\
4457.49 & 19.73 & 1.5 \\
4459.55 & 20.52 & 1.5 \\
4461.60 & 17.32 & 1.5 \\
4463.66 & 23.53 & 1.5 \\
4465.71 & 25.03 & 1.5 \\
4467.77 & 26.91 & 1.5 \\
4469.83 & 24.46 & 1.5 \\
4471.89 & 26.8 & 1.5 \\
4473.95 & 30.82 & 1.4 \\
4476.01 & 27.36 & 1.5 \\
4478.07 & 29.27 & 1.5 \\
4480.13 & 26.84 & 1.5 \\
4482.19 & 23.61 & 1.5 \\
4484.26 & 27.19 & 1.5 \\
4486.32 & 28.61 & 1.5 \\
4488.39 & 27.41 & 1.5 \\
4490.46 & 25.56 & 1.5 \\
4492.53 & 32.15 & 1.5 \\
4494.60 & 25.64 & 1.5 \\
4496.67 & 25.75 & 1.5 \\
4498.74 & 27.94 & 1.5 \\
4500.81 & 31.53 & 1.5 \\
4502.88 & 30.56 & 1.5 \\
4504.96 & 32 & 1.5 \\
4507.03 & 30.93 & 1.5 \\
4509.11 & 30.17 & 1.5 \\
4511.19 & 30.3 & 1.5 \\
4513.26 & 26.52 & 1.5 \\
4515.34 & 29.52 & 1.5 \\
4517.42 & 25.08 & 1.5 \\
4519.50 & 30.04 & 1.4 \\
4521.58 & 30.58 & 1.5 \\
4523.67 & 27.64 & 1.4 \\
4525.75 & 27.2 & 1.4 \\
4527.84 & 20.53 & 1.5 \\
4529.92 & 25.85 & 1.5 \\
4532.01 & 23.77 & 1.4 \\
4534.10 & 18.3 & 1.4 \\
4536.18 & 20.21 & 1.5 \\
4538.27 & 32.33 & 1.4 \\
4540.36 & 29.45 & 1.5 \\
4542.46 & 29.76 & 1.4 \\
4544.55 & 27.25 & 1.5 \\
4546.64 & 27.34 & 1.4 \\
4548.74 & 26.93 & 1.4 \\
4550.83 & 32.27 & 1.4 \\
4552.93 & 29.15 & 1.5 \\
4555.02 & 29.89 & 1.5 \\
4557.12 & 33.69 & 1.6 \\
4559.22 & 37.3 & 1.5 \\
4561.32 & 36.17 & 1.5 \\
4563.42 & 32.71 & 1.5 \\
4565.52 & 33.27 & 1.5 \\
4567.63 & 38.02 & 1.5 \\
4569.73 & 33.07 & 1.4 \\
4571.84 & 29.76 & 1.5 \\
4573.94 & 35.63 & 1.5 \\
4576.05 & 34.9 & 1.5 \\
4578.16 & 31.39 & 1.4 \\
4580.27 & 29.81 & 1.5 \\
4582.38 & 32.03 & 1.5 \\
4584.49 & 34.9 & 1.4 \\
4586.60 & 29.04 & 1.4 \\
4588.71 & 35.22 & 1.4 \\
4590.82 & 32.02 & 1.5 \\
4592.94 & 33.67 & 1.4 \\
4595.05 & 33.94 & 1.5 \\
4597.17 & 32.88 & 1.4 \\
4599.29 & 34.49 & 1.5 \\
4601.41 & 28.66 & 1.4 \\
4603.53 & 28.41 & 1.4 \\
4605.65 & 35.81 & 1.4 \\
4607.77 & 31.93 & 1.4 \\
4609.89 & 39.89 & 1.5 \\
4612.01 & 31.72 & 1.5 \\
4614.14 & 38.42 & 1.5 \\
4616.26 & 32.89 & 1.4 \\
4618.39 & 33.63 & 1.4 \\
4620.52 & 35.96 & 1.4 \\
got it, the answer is 0.4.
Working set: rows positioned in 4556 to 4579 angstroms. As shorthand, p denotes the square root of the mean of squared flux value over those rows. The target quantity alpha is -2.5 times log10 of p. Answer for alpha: -3.84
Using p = 34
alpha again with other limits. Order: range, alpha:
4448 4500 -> -3.52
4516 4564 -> -3.65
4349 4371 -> -3.28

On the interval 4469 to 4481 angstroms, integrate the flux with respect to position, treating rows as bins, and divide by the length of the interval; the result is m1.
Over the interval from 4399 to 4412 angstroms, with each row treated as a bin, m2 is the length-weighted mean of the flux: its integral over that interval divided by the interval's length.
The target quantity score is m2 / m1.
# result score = 0.6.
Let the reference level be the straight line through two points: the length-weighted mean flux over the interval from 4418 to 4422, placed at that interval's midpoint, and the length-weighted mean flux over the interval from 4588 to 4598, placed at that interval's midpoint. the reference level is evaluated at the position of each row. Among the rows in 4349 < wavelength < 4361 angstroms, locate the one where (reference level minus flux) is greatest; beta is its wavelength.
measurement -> 4352.02 angstroms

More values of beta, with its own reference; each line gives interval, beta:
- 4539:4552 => 4548.74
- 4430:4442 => 4434.97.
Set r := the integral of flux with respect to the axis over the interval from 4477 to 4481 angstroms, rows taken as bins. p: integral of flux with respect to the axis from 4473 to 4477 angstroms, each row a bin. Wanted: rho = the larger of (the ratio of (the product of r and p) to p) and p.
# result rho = 116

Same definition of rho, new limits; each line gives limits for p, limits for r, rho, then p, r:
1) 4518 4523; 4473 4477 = 148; 148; 116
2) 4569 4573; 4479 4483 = 126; 126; 102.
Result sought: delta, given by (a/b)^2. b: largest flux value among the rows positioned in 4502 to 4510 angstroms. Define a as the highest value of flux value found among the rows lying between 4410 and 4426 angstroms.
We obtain 0.8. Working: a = 28.86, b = 32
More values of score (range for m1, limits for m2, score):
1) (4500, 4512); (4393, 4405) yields 0.6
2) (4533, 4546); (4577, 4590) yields 1.2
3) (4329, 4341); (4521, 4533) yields 1.3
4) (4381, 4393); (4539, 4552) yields 1.6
